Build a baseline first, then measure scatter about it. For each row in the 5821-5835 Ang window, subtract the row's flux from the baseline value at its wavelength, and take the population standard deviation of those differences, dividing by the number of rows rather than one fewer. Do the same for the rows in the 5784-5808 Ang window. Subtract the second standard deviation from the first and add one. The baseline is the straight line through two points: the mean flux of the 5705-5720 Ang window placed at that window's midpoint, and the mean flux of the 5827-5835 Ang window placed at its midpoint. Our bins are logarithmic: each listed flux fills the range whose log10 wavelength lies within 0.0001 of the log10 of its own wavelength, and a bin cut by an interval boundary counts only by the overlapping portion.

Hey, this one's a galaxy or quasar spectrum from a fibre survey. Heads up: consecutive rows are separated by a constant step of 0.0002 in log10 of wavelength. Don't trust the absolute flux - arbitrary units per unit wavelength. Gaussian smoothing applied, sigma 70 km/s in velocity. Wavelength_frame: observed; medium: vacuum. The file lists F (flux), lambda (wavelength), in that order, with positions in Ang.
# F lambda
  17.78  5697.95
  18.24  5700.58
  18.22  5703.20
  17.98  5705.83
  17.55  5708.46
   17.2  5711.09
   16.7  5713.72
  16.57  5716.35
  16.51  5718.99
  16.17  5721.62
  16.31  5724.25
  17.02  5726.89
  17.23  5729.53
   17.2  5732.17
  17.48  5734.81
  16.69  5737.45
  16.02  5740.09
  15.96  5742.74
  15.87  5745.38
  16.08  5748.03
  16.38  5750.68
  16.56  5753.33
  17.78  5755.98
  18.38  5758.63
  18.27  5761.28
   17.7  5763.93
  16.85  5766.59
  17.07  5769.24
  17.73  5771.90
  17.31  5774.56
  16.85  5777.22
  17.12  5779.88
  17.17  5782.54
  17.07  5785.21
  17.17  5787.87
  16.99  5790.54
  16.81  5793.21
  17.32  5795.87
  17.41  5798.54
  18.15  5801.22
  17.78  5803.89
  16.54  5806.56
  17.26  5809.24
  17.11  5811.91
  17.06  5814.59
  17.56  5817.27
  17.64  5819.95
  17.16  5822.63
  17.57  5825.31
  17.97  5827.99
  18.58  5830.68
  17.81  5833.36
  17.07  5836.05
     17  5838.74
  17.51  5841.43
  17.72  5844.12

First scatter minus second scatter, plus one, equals 0.99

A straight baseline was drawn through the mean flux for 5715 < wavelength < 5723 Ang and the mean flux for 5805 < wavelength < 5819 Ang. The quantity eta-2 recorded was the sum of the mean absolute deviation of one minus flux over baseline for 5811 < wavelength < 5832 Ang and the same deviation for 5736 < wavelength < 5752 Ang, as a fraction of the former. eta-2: 1.8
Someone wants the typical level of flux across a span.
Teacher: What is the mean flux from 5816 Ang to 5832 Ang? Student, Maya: 17.7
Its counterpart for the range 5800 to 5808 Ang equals 17.5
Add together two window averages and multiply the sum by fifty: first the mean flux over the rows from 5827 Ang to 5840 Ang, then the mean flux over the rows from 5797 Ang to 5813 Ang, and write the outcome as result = 1753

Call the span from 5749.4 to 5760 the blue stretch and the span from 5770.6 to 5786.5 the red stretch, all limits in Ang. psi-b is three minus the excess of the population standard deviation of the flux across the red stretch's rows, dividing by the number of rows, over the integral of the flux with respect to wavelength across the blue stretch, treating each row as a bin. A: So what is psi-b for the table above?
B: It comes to 186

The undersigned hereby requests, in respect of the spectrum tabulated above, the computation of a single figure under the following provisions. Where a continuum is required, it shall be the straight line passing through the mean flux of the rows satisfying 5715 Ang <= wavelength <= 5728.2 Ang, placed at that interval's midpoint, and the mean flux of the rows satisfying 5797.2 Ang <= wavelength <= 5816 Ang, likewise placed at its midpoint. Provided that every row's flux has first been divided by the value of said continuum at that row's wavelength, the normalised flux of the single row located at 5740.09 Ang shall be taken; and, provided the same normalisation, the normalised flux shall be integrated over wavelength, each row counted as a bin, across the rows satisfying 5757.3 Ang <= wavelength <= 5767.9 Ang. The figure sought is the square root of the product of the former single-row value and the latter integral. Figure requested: 3.27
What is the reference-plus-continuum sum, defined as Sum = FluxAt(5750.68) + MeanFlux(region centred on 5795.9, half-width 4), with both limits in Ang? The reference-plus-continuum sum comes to 33.6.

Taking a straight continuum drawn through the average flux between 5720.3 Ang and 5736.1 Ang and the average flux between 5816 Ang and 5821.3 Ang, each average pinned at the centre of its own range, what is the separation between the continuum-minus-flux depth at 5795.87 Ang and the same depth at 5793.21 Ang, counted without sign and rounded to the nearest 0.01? 0.49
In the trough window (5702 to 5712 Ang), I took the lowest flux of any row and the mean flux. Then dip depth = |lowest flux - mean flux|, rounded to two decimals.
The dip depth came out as 0.54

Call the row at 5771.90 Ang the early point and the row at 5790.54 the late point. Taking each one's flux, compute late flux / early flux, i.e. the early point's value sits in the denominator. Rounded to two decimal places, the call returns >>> 0.96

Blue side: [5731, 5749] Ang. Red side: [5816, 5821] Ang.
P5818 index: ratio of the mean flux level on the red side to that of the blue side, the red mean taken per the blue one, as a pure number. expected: 1.07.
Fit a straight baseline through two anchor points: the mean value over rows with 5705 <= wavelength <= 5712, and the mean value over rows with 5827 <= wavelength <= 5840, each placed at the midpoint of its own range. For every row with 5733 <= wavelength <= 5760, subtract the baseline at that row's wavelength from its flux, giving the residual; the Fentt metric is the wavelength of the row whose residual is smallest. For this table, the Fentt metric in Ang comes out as 5745.38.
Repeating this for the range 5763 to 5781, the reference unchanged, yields 5777.22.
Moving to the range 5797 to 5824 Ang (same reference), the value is 5806.56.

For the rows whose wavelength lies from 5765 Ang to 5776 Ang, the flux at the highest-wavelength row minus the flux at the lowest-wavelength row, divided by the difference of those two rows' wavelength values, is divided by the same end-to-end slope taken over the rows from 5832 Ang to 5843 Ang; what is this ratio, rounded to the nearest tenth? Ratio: -1.6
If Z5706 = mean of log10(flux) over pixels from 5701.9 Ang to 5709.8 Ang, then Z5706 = 1.25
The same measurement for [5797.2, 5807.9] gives 1.24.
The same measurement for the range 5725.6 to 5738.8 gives 1.23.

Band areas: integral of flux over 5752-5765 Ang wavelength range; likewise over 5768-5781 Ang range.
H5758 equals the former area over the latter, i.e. 1.03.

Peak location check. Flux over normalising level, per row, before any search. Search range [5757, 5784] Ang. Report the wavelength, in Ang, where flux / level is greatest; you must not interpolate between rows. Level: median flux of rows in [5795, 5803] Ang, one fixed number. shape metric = 5758.63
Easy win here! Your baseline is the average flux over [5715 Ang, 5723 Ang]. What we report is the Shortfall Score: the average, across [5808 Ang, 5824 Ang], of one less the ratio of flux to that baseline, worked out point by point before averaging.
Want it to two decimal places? -0.05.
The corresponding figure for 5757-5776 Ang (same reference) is -0.07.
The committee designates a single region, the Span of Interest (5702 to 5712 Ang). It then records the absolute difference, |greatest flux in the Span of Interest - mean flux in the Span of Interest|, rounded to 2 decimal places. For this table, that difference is 0.48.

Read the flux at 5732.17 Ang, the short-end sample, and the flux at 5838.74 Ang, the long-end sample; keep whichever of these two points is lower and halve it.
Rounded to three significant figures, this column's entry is 8.50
